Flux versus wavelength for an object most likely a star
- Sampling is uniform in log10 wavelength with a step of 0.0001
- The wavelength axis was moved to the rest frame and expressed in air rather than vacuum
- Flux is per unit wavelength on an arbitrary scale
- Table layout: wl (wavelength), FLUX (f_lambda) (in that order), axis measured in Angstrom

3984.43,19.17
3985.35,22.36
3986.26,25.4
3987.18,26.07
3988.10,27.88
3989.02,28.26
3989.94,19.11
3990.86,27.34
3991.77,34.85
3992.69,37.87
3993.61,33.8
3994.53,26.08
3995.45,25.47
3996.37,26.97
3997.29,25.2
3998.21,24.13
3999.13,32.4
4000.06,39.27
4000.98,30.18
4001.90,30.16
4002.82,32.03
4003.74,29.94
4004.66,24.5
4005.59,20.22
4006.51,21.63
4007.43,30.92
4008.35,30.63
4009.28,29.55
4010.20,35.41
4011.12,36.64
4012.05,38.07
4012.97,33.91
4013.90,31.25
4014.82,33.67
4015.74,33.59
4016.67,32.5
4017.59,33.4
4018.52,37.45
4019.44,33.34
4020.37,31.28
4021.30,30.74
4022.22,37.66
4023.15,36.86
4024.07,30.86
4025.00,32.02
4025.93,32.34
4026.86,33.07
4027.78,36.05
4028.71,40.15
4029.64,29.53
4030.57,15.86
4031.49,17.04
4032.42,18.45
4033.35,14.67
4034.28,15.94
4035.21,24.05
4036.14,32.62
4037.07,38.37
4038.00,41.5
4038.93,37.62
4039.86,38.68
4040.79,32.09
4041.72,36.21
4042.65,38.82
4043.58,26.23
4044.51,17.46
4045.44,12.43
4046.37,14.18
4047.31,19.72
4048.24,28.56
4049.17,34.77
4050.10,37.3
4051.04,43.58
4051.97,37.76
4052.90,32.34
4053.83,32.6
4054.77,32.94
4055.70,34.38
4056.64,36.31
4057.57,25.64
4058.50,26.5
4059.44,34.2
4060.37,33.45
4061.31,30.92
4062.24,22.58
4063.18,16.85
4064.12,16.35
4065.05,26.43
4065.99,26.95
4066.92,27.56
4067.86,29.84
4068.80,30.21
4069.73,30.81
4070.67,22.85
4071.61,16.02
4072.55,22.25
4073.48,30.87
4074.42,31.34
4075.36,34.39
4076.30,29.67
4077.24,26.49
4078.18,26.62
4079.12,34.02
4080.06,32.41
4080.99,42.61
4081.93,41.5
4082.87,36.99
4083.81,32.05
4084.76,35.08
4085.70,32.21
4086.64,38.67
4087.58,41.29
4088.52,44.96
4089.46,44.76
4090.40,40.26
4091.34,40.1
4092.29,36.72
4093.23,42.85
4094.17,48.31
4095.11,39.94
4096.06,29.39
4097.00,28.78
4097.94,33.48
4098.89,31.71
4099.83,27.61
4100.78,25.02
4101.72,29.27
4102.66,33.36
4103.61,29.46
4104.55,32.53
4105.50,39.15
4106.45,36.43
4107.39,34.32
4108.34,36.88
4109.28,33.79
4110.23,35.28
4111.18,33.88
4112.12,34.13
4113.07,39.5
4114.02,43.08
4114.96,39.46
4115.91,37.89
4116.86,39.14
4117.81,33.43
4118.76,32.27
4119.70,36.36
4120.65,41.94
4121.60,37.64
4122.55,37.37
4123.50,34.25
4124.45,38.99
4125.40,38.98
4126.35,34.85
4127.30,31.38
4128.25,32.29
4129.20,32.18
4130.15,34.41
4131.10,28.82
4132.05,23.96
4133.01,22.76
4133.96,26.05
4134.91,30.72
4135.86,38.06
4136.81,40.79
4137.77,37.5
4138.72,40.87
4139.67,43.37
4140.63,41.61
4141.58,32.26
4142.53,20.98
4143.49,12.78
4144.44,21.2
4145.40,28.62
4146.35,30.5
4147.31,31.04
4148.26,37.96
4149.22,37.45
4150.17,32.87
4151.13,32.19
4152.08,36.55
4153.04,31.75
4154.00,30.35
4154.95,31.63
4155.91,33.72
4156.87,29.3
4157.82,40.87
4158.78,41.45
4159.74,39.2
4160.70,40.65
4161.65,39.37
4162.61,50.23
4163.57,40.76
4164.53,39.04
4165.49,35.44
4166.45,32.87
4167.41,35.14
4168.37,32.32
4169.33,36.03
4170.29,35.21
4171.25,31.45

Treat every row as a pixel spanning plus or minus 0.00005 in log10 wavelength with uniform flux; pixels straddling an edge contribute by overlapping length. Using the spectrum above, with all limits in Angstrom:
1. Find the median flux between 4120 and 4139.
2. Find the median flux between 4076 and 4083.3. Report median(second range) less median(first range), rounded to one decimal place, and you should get -1.4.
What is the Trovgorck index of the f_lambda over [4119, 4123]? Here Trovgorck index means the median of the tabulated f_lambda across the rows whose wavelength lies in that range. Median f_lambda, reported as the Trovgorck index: 37.5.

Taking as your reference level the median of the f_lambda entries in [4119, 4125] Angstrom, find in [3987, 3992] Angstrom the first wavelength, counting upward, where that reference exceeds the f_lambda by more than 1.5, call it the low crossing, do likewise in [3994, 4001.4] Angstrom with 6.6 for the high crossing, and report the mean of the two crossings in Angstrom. 3990.9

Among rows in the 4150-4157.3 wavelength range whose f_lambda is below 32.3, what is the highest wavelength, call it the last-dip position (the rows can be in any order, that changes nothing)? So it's 4156.87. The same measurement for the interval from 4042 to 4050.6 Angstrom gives 4048.24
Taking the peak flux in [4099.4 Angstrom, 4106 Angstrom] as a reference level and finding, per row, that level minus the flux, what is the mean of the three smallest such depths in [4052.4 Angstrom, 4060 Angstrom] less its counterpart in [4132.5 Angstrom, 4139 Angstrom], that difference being 4.9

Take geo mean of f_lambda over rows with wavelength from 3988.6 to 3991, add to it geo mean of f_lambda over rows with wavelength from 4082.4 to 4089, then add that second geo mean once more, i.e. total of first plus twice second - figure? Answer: 99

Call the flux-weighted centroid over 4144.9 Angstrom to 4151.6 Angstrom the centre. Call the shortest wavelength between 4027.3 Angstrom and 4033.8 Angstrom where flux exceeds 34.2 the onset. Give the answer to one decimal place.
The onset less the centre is -120.6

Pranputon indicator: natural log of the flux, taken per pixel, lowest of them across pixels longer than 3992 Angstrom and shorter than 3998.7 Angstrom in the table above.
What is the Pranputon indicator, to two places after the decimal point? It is 3.18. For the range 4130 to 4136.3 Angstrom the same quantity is 3.13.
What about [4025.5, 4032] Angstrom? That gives 2.76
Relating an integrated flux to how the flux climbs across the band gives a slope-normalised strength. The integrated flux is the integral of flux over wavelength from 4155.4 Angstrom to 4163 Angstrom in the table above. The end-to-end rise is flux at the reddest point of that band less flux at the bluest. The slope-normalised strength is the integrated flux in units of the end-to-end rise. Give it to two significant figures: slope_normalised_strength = 18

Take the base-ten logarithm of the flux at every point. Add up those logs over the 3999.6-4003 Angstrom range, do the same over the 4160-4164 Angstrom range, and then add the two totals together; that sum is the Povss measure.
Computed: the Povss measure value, 12.6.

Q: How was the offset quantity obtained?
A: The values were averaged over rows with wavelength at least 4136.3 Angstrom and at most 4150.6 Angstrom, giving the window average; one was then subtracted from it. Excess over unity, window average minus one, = 31.7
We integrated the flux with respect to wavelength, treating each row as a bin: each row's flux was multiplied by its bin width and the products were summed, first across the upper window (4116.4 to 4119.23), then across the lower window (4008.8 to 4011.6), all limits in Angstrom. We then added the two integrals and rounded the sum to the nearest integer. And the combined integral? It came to 193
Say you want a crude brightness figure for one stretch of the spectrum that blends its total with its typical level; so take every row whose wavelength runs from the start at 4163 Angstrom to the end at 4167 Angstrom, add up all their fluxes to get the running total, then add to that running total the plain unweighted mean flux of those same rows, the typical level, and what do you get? 185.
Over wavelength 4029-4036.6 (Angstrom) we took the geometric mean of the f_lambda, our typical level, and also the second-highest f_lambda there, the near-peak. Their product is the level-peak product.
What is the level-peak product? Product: 595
